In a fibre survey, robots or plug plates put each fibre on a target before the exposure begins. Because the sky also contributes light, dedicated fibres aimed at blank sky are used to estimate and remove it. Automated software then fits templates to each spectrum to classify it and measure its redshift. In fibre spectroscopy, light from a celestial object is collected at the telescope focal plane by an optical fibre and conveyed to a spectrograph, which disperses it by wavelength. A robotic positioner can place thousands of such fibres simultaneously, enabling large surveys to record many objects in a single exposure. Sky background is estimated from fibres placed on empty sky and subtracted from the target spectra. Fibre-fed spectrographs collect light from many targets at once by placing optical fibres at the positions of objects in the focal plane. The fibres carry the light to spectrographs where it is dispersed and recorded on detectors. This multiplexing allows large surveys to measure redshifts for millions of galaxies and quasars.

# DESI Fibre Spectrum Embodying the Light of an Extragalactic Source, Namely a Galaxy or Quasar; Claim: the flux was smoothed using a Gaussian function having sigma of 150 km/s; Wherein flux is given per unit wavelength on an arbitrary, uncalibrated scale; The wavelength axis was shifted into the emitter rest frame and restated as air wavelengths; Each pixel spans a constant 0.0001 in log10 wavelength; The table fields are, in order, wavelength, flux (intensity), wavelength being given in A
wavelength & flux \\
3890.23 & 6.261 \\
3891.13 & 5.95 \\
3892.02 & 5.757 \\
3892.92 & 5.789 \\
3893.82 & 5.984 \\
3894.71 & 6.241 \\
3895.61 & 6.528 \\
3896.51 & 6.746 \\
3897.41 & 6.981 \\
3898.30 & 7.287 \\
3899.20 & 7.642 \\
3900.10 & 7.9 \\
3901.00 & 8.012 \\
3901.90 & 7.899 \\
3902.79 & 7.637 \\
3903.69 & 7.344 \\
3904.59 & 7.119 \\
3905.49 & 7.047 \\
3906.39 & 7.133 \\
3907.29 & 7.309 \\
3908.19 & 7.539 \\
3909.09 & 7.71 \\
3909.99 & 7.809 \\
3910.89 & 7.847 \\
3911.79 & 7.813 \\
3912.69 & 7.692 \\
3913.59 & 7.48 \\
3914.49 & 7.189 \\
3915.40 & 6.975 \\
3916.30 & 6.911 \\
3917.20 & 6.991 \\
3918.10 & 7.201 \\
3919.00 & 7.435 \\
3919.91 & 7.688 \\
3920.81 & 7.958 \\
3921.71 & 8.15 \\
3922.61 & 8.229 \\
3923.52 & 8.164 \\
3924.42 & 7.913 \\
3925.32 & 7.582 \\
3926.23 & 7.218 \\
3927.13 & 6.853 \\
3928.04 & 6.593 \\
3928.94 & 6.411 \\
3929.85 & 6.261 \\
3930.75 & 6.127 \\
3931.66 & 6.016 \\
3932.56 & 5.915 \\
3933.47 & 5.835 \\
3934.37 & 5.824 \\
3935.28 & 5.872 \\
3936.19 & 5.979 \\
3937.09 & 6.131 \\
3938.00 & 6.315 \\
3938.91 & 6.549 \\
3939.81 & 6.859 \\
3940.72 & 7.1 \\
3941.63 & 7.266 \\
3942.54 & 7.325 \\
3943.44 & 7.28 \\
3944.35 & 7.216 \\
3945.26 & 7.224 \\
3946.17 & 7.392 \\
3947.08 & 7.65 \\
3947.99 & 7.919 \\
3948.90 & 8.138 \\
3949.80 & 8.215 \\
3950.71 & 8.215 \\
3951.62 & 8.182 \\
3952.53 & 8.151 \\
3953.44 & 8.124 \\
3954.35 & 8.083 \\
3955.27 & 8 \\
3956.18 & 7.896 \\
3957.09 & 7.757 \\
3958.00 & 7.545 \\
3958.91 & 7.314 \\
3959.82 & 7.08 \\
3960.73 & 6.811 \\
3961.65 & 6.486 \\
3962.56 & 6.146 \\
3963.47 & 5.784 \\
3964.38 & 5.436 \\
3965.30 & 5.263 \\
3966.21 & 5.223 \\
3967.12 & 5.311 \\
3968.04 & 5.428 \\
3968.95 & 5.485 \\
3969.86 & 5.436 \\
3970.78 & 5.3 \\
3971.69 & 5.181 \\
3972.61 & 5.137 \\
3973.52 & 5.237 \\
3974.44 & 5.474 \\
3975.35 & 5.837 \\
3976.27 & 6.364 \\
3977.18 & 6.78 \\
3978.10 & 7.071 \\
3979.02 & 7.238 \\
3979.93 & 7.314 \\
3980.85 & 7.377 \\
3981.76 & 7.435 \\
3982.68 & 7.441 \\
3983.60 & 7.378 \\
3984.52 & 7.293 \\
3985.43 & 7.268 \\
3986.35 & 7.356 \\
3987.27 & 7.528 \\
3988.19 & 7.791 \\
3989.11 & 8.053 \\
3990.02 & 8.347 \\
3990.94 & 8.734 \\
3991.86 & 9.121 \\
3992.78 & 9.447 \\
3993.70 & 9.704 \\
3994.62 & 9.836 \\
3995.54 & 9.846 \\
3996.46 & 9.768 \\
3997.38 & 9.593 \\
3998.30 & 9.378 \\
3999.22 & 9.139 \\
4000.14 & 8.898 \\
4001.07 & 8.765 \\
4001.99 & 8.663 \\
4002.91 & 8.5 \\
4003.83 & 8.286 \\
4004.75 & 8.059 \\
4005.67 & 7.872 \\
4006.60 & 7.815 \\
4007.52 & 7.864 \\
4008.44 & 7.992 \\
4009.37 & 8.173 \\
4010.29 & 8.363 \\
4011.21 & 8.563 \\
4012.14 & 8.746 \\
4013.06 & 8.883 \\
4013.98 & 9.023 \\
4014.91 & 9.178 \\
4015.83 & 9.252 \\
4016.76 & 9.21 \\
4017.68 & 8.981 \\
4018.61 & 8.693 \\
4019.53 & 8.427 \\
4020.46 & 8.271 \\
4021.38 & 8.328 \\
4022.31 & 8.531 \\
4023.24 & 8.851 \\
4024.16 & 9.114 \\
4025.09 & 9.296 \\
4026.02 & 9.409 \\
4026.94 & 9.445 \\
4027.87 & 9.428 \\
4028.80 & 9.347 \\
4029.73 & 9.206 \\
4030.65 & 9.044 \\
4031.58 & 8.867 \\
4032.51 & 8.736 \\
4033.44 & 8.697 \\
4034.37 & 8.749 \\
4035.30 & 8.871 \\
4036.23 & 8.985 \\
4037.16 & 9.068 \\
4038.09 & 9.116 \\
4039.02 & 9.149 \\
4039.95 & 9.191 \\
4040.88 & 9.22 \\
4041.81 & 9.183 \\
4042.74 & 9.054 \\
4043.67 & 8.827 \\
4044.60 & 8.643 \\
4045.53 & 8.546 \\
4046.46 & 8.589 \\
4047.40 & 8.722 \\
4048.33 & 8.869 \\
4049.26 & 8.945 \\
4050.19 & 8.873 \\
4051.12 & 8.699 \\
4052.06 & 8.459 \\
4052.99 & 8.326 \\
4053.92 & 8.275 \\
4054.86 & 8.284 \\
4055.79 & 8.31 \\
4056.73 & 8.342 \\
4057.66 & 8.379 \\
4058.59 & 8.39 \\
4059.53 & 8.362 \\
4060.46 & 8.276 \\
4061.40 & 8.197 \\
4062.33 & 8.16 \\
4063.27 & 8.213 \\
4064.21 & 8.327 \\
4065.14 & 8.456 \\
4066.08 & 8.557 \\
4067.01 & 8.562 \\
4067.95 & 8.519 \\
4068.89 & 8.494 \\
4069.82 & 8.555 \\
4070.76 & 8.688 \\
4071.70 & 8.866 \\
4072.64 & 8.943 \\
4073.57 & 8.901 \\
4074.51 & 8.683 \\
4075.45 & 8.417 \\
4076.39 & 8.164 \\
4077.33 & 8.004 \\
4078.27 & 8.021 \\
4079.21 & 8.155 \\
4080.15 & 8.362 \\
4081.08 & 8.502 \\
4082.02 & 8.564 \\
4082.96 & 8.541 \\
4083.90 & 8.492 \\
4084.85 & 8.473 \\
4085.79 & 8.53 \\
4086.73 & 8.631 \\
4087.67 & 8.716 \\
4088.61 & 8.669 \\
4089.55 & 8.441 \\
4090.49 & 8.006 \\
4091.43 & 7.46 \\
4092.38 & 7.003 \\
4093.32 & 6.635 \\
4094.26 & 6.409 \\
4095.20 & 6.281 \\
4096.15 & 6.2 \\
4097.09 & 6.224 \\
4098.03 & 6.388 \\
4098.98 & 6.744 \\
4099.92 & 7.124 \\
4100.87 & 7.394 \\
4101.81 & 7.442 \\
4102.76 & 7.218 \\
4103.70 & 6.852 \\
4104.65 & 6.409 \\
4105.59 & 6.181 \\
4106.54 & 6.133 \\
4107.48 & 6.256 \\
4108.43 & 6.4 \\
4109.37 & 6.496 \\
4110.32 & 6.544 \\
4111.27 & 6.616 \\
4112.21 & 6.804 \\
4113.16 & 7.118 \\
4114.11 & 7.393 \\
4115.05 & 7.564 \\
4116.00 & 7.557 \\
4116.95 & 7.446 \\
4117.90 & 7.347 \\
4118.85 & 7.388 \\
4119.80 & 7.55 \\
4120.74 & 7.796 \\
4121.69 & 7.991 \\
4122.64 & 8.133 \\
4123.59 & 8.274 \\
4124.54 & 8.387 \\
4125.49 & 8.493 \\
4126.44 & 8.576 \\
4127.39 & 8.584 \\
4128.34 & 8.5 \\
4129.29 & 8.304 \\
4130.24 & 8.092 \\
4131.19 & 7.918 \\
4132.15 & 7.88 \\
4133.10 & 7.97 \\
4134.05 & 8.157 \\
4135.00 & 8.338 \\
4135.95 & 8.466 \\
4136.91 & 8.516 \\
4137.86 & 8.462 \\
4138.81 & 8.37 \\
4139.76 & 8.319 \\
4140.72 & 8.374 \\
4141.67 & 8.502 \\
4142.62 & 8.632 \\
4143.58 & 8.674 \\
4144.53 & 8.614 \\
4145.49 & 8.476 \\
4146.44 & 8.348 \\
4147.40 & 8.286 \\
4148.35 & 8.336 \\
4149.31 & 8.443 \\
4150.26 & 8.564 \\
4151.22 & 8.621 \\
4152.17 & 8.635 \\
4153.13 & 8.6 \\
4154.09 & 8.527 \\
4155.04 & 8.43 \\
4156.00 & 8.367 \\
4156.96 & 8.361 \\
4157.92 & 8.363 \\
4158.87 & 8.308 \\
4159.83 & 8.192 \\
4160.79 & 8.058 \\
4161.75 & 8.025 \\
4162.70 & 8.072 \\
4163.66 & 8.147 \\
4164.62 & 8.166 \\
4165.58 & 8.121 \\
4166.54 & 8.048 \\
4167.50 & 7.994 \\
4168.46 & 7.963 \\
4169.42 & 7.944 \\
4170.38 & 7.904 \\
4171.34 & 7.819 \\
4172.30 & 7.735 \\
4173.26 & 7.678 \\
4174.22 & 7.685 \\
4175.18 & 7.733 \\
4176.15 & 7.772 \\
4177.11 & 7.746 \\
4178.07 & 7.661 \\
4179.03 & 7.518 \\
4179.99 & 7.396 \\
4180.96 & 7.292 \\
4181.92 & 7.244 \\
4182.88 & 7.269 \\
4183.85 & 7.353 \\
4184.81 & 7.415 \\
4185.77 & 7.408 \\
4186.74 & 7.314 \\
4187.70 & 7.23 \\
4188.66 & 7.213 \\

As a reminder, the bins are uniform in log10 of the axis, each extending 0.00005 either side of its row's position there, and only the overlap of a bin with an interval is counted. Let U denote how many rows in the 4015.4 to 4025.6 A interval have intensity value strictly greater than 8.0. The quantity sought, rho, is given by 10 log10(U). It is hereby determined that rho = 10.4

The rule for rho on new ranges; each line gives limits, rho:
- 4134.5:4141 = 8.5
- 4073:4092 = 12.8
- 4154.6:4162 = 9.0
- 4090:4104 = 0.0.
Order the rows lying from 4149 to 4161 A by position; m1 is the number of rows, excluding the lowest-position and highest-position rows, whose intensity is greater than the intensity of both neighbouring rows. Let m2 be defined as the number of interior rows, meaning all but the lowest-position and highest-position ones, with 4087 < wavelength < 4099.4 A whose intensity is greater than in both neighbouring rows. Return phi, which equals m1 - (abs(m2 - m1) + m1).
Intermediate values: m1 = 2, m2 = 0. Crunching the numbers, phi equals -2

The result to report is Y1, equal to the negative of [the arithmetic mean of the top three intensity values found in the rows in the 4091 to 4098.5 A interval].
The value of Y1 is -7.0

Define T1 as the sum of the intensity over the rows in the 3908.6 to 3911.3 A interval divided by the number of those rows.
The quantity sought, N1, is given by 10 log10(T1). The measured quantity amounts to 8.9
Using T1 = 7.8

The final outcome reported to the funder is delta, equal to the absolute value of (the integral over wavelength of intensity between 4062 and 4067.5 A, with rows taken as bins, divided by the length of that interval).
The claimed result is 8.38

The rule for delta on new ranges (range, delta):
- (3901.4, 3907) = 7.37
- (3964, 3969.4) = 5.35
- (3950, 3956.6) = 8.09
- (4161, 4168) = 8.08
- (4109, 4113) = 6.65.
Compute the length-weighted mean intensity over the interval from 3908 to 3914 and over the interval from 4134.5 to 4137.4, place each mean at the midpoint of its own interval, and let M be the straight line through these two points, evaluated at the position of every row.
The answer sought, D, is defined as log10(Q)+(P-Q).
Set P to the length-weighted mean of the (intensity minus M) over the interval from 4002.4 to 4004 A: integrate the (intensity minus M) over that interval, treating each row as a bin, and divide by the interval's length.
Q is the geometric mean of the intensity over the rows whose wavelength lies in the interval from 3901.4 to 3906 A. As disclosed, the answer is -6.1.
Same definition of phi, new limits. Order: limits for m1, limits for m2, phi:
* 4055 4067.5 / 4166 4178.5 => 0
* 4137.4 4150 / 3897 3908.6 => 0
